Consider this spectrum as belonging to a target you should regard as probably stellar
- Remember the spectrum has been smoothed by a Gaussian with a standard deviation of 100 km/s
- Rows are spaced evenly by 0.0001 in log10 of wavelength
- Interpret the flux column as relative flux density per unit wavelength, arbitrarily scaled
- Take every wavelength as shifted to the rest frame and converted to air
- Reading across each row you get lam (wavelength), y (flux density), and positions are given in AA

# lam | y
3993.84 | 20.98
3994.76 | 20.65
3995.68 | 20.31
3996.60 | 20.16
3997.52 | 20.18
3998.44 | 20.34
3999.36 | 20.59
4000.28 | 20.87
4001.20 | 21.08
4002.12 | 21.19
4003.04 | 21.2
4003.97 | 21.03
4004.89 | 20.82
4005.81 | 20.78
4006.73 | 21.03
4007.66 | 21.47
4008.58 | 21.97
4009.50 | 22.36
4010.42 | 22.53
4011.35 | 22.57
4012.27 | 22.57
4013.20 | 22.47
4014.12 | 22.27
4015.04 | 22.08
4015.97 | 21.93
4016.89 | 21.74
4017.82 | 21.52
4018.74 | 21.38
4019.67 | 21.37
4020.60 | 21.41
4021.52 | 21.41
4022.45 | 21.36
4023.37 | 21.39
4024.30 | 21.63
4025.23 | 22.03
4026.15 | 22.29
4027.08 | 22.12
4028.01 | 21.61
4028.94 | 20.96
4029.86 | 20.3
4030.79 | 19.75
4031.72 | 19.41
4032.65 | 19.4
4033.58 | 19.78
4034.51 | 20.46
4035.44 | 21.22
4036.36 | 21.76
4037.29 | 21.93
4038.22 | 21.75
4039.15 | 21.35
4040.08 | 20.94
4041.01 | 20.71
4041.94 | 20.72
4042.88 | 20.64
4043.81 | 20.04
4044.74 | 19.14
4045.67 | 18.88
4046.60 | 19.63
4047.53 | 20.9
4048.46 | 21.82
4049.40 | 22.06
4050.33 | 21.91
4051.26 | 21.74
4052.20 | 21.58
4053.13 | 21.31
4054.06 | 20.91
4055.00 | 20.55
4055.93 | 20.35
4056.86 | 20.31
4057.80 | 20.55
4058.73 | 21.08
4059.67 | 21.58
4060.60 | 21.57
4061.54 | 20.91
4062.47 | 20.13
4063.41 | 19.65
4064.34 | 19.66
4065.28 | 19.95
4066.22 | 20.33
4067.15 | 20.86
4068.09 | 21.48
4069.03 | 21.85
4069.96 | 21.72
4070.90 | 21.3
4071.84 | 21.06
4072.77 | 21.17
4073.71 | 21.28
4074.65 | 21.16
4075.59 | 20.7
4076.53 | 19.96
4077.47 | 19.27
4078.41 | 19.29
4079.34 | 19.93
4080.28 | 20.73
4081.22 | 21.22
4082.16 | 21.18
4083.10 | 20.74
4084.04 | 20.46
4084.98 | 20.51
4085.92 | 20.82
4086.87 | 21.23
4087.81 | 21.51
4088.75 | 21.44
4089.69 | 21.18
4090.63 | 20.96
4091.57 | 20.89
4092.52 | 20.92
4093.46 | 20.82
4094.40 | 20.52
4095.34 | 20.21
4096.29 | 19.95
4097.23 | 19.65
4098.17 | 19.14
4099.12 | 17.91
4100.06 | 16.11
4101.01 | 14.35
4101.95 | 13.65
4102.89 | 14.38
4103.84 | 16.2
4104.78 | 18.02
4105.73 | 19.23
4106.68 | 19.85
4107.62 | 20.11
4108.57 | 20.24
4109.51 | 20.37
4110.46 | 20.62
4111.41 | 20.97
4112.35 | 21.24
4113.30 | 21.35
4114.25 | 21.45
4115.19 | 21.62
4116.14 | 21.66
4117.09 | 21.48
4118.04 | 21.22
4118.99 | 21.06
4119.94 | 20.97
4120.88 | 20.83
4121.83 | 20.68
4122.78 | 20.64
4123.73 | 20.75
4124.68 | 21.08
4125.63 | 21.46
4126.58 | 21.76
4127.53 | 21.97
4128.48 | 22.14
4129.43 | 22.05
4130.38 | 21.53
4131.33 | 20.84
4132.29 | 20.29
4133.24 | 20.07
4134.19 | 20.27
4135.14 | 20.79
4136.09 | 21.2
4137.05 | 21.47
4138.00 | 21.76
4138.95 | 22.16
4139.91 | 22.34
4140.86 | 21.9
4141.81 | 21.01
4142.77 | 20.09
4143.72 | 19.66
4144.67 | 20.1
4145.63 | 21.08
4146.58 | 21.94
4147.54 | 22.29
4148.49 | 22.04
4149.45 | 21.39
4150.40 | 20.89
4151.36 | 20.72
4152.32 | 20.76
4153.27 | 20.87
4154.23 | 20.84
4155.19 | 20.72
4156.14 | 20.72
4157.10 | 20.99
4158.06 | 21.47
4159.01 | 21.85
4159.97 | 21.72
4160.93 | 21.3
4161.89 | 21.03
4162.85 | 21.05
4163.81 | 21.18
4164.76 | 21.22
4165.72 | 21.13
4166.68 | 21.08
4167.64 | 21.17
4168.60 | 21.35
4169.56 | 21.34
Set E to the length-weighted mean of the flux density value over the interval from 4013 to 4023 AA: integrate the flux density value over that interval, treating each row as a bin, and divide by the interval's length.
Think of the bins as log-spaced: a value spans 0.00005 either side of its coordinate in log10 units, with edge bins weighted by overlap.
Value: 21.7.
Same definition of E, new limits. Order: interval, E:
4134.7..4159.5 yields 21.2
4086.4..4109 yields 19.1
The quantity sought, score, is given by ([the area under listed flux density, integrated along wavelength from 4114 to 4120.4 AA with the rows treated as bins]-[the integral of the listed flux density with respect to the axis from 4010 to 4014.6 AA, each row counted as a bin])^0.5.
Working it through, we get 5.8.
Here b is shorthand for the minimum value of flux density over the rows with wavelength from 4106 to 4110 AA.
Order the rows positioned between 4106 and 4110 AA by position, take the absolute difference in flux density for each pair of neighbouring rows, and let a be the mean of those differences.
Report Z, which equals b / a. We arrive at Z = 115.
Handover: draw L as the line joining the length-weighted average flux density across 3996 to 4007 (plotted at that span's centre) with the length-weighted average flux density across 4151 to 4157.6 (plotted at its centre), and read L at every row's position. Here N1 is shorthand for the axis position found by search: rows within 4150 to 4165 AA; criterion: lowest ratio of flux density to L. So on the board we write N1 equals 4156.14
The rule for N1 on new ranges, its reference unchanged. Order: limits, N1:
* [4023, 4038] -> 4032.65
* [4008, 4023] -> 4022.45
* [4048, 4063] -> 4062.47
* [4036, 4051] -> 4045.67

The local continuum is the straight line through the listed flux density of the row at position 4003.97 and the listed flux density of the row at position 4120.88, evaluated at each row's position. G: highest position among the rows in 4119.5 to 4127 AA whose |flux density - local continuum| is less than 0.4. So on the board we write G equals 4124.68 AA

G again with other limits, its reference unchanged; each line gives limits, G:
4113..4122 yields 4121.83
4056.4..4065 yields 4061.54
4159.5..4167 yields 4166.68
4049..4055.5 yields 4055.00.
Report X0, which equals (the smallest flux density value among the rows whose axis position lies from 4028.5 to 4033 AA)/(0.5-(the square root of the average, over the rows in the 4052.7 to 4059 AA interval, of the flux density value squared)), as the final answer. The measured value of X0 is -0.96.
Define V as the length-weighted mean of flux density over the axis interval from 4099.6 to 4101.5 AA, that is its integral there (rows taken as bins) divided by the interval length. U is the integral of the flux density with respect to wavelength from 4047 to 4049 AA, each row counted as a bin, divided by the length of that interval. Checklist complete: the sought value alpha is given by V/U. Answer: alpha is 0.71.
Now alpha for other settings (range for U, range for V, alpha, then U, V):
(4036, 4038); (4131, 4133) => 0.94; 21.8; 20.4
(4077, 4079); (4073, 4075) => 1.09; 19.4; 21.2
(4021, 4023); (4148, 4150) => 1.01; 21.5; 21.8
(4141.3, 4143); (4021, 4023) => 1.04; 20.6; 21.5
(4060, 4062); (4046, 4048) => 0.95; 21.3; 20.2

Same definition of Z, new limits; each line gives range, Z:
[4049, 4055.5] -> 82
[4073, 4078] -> 38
